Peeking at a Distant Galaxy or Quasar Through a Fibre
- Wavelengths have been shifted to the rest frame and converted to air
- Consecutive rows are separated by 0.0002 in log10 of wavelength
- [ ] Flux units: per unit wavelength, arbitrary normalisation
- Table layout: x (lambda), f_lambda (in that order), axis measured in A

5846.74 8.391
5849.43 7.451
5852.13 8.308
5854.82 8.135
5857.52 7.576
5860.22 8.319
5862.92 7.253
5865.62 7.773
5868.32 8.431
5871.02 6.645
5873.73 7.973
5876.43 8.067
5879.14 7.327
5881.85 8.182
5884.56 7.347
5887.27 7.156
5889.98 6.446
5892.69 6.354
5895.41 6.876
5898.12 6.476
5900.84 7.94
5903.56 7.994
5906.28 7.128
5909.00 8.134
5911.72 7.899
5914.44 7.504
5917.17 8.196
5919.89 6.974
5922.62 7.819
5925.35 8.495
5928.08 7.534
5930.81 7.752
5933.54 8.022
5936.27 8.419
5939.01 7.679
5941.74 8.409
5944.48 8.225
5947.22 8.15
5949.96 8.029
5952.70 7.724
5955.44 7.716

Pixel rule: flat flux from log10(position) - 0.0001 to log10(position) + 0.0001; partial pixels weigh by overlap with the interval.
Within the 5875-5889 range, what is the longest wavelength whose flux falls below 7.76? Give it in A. 5887.27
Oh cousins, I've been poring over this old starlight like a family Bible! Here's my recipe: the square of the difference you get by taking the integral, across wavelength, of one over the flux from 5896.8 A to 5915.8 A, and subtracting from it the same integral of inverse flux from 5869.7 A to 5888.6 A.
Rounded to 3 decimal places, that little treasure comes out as 0.000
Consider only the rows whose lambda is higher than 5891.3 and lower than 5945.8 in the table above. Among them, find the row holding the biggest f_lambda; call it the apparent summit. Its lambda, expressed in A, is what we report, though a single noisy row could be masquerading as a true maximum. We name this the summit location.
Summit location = 5925.35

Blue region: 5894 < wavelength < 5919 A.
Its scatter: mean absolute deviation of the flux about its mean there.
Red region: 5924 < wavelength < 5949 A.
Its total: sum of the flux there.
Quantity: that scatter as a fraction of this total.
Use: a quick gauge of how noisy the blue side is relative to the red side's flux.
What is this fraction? 0.0070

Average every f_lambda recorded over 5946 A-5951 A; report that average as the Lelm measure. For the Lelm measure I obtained 8.09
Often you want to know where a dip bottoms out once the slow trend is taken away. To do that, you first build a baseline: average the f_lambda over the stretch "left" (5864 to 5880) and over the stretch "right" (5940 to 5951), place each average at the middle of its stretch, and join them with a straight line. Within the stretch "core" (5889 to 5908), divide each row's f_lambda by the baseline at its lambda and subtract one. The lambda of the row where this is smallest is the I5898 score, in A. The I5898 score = 5892.69 A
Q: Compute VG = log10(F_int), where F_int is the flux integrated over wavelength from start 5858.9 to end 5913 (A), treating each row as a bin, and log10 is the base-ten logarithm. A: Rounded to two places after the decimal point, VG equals 2.61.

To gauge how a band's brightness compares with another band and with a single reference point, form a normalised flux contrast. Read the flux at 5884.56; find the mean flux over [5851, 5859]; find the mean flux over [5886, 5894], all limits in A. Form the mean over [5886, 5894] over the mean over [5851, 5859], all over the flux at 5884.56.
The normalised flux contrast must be 0.113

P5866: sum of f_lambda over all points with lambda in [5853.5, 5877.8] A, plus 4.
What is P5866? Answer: 74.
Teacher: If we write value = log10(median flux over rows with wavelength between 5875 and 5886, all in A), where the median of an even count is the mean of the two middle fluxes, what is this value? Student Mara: 0.89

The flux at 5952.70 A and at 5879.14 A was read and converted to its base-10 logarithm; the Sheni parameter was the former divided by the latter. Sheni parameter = 1.03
